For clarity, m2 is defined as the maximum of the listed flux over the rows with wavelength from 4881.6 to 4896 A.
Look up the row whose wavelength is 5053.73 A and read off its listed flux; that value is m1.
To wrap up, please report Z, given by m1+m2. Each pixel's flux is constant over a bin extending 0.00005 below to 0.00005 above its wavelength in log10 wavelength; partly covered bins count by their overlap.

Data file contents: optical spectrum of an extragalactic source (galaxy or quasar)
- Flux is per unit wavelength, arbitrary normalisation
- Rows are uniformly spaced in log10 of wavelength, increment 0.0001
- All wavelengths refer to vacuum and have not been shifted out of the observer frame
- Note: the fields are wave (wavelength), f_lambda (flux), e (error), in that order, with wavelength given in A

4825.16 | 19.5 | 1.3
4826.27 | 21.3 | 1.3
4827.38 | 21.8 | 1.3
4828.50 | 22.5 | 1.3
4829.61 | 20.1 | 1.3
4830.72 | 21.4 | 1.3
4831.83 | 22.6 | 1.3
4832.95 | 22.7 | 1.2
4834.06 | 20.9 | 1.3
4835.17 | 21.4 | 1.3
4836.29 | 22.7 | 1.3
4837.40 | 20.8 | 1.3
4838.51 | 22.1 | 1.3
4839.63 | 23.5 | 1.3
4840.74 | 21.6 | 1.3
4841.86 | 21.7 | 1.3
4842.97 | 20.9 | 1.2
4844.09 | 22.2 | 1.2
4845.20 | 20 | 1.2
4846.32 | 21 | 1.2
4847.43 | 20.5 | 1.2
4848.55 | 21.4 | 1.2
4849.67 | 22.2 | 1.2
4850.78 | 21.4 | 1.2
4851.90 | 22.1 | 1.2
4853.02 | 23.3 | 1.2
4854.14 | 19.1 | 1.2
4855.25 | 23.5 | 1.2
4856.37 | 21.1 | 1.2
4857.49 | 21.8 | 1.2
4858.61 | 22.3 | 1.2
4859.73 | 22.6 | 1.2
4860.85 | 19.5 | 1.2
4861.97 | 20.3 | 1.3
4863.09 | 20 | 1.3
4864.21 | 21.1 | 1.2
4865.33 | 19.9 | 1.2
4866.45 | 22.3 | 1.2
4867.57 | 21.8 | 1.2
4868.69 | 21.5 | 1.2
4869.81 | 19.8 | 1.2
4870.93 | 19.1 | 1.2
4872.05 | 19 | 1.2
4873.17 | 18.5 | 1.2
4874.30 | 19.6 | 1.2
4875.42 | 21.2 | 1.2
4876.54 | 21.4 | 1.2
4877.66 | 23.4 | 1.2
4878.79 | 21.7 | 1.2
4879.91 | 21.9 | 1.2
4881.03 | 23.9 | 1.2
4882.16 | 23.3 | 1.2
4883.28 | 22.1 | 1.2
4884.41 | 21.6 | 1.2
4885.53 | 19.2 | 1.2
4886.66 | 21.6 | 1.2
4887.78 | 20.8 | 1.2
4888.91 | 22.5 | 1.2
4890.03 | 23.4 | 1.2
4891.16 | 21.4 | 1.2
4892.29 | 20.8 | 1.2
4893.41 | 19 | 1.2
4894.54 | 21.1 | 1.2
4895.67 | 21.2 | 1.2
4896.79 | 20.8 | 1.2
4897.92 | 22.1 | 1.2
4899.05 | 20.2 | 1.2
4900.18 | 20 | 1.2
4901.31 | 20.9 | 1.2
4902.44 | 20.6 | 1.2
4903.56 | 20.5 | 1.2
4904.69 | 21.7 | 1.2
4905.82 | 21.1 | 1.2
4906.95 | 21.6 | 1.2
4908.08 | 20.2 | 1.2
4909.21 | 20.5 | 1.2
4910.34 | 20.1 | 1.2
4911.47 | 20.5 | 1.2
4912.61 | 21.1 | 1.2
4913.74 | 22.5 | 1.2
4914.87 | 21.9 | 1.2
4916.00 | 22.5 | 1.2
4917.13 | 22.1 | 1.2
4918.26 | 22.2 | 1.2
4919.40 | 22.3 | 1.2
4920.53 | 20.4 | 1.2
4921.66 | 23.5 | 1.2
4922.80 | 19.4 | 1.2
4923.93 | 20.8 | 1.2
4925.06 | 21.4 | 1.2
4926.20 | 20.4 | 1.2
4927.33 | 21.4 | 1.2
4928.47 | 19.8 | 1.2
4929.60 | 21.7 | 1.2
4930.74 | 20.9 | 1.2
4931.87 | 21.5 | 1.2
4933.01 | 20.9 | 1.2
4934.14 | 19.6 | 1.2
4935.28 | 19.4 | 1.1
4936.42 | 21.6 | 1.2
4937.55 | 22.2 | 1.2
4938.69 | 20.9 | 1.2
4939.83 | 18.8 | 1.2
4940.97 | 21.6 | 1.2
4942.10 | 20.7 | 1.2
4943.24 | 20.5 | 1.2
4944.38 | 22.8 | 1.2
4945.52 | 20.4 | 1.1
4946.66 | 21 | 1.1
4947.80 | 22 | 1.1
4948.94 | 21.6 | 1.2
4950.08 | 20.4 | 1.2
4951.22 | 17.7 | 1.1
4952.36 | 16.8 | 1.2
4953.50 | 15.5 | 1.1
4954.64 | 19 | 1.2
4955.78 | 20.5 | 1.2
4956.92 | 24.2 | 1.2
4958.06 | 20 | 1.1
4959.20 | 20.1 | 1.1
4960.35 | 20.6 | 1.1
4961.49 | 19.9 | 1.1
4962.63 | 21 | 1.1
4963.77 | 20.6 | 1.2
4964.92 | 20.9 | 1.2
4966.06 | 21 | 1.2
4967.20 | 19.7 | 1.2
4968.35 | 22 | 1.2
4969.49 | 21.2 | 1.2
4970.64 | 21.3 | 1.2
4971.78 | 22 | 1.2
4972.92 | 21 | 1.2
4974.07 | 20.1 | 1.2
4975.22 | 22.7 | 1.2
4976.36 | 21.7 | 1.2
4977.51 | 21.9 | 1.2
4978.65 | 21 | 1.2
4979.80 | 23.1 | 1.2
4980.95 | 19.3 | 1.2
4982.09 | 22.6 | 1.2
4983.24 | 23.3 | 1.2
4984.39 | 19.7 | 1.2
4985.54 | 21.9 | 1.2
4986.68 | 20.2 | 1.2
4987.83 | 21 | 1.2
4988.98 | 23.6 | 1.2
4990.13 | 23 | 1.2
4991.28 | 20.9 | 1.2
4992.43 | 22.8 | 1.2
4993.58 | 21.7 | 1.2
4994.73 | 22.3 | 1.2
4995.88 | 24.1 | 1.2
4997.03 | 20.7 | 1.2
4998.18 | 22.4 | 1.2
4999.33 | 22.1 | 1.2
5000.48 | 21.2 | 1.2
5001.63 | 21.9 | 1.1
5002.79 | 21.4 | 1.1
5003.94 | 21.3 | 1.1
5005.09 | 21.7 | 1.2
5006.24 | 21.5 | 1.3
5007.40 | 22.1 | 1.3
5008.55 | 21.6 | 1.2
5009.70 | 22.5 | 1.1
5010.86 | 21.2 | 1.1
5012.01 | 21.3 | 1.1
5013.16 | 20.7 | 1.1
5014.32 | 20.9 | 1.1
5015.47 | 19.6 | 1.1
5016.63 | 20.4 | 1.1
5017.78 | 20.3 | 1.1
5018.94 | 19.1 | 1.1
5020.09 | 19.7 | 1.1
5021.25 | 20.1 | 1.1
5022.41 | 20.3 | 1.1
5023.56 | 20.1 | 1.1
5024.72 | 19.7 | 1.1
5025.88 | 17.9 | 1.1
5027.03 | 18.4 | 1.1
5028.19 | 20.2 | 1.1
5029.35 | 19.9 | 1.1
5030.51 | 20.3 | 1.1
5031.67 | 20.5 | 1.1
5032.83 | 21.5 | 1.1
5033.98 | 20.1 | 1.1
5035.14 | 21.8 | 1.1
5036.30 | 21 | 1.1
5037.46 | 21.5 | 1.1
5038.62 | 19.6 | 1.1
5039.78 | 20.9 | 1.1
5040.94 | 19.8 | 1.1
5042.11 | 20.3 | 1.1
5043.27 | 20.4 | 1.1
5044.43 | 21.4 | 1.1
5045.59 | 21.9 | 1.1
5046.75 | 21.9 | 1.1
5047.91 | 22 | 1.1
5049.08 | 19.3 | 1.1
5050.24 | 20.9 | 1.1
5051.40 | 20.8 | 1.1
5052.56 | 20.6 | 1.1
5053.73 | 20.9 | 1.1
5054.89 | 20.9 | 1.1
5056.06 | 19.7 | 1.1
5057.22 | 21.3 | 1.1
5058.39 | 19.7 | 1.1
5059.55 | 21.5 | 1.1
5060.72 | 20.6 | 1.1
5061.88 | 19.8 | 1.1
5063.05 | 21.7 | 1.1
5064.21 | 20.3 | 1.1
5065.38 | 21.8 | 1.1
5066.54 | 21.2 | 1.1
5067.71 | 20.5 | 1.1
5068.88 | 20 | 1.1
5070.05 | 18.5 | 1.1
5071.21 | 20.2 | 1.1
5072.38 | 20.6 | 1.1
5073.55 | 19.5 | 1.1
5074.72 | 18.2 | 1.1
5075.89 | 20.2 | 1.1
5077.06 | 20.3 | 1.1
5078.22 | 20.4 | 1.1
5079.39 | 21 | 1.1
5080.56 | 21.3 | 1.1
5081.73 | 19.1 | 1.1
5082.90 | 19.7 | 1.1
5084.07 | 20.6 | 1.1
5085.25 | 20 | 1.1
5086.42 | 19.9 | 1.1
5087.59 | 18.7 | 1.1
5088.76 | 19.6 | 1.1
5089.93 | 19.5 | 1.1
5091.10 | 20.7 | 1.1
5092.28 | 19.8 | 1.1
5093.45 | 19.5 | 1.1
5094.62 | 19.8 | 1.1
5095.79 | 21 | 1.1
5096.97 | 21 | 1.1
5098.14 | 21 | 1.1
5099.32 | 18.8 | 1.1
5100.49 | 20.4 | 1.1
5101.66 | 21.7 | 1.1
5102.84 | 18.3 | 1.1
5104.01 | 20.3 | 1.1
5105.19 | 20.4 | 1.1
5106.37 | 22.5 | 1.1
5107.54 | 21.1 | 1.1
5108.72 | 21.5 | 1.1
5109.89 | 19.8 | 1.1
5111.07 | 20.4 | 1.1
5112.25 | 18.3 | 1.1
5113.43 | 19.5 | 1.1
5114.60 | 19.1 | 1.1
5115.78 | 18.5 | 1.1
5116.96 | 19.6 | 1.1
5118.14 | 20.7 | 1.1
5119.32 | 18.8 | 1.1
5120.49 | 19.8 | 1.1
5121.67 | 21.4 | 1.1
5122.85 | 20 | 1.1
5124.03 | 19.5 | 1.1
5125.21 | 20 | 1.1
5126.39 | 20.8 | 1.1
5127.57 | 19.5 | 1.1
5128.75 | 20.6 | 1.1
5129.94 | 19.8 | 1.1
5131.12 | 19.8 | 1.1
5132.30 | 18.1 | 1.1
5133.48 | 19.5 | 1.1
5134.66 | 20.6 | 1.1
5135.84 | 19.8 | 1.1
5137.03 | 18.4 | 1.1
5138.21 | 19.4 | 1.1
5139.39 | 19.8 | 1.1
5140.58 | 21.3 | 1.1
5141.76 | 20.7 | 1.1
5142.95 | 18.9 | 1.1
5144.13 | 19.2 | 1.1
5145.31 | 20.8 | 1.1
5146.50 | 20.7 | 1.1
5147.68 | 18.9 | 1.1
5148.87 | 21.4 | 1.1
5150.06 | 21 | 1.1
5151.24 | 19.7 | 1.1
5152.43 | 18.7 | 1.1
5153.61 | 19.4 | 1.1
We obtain 44.3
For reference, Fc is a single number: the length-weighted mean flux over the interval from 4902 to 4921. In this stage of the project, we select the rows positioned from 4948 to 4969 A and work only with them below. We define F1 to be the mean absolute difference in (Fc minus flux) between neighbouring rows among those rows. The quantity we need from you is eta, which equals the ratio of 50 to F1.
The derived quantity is 33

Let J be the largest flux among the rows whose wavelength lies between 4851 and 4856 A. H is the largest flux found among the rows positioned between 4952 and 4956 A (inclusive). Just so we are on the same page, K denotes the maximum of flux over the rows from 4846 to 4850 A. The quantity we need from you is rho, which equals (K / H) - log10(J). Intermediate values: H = 20.5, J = 23.5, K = 22.2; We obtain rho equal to -0.288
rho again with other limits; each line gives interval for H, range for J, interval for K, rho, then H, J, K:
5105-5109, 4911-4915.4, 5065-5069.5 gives -0.383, 22.5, 22.5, 21.8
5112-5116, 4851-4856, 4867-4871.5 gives -0.253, 19.5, 23.5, 21.8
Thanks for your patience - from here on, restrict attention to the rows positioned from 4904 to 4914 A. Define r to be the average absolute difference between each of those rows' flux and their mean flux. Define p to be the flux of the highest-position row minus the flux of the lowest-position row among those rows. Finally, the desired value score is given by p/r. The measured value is 1.3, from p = 0.8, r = 0.63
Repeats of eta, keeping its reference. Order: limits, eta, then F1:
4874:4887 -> 37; 1.35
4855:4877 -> 49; 1.03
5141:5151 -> 41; 1.21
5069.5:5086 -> 55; 0.92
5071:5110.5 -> 51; 0.99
